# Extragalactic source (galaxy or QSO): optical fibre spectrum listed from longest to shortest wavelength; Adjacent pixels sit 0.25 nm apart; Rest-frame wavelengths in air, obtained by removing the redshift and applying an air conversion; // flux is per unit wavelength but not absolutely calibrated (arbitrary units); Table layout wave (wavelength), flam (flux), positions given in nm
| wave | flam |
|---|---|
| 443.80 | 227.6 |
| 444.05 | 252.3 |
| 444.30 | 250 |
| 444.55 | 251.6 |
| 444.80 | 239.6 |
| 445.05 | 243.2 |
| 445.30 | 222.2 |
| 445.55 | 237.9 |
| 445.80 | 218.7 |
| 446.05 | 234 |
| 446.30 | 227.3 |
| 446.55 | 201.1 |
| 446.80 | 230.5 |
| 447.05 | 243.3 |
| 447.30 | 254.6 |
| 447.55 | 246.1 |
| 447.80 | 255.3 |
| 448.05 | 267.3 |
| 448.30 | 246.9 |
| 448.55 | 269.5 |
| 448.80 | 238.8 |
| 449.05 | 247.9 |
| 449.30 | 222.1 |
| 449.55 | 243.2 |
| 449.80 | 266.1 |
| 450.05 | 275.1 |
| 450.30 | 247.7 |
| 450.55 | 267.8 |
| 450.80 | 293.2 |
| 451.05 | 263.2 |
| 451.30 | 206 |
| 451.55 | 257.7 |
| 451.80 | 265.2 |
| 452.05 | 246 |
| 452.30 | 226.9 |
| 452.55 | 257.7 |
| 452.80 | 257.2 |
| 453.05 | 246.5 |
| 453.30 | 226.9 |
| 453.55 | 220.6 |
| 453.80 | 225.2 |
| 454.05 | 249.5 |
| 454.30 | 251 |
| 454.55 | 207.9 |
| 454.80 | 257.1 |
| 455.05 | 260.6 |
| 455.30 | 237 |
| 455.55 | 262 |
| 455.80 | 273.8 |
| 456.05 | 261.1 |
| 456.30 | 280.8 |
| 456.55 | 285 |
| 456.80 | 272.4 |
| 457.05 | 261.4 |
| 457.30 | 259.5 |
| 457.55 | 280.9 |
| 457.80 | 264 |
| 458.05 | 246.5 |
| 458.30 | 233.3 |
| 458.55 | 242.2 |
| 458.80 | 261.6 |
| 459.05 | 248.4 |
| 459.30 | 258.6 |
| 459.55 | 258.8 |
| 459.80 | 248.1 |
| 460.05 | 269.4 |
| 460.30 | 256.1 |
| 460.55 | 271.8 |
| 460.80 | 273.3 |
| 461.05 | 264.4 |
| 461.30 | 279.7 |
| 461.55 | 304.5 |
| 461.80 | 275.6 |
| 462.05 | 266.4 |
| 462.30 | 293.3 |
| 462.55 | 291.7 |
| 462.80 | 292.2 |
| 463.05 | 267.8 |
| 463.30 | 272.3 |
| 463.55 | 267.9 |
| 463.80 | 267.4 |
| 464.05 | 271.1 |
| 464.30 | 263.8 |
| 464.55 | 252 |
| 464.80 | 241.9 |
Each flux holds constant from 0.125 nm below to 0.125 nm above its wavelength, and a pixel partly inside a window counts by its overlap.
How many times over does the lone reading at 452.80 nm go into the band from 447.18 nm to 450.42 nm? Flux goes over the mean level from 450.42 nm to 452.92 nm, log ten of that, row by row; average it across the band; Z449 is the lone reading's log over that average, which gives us -1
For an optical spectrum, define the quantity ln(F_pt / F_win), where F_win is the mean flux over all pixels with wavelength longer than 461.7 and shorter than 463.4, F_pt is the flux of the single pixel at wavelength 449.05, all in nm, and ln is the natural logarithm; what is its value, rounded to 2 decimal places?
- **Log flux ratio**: -0.12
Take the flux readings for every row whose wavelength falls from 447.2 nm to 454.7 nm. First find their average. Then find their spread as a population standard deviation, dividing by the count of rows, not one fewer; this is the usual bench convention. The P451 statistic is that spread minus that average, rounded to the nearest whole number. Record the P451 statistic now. -229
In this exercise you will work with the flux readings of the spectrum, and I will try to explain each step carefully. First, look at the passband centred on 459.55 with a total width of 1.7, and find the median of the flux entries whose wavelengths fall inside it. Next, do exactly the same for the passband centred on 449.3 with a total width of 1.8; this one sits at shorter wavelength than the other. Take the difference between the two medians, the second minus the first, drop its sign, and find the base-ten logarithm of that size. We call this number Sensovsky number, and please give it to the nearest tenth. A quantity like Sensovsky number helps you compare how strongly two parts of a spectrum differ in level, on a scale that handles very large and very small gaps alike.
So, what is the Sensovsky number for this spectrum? 1.0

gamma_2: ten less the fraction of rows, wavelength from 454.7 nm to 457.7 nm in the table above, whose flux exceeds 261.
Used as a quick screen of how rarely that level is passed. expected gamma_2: 9.3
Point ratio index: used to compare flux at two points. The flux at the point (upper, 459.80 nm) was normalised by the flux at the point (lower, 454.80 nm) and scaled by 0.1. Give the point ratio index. 0.096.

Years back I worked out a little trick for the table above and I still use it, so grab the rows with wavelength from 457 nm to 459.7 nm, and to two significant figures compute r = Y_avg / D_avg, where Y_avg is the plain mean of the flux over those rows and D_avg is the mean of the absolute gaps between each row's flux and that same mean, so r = 26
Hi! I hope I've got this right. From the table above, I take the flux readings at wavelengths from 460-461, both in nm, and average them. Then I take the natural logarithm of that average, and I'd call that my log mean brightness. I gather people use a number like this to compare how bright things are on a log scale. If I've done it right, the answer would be 5.59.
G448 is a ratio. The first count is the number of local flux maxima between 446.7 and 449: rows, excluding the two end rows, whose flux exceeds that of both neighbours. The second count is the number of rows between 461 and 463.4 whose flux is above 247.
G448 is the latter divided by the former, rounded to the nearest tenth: 3.3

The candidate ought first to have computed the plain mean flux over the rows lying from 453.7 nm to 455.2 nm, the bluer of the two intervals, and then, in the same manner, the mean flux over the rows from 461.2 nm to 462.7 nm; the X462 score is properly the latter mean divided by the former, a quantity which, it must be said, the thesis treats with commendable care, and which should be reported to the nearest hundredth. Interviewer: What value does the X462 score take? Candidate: 1.18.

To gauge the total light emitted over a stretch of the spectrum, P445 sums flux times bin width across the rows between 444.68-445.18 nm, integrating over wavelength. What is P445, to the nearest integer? 121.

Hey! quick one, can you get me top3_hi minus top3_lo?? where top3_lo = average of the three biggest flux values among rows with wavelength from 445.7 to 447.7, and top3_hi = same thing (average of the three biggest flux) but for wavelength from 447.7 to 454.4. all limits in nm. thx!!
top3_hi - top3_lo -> 31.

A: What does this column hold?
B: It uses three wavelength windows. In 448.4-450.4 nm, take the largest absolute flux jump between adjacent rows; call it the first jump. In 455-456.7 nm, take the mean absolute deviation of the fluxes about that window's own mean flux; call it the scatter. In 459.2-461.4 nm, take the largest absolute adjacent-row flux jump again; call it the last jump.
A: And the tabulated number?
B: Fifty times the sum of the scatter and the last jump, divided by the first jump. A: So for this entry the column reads 54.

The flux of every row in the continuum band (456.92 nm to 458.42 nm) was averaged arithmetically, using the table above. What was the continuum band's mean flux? 258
